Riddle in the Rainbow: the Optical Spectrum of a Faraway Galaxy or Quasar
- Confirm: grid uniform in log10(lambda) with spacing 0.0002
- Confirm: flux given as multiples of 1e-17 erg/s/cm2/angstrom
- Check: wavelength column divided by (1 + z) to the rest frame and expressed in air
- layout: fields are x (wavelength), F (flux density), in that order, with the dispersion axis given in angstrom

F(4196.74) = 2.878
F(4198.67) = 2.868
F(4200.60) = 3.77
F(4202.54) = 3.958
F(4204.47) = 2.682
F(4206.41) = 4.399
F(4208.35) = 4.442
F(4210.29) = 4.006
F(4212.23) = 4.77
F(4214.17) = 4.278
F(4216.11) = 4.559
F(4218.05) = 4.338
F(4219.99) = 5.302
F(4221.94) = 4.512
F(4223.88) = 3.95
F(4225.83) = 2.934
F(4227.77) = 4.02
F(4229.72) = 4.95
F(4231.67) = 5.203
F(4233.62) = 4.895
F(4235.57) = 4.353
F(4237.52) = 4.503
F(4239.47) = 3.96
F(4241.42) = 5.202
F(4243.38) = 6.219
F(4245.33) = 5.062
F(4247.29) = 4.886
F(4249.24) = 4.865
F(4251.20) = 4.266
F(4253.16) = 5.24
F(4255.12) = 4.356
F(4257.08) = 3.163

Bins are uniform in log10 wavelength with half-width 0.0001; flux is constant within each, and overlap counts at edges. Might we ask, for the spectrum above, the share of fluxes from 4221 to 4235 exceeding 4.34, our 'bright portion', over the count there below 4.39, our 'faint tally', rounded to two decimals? 0.19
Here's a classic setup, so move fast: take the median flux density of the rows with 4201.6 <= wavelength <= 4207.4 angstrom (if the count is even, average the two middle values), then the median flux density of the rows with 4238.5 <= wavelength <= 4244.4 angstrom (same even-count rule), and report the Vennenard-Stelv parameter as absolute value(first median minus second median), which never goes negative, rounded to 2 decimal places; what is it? 1.24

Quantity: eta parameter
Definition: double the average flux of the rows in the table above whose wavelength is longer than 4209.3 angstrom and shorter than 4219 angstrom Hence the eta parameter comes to 8.8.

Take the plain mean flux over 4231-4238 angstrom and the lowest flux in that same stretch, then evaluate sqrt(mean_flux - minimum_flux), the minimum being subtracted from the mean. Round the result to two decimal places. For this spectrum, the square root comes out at 0.62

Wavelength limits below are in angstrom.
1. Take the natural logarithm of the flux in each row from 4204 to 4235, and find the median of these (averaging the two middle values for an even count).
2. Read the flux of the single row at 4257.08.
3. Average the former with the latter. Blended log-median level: 2.32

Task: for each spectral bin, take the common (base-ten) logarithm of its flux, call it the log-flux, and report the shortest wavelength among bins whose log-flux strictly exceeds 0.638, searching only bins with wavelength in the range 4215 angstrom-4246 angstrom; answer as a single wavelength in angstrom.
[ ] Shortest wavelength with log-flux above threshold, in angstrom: 4216.11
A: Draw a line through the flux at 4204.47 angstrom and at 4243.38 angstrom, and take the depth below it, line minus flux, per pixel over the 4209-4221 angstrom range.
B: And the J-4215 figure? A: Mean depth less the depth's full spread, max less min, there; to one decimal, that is -1.9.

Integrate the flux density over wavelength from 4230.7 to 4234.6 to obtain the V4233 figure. 19.7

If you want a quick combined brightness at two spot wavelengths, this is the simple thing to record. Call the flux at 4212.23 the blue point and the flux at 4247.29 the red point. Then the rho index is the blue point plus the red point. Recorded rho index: 9.7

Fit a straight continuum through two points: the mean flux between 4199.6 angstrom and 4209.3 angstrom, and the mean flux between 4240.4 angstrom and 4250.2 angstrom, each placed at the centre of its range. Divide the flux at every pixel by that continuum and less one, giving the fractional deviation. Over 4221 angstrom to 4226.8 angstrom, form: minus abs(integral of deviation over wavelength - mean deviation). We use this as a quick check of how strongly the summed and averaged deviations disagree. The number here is -0.8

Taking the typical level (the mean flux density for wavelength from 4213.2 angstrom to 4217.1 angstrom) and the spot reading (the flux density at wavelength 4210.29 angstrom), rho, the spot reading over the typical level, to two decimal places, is 0.91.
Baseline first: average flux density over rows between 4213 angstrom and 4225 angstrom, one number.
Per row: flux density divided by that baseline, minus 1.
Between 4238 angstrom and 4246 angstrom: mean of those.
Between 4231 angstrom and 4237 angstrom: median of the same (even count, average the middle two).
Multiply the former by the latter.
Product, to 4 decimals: 0.0125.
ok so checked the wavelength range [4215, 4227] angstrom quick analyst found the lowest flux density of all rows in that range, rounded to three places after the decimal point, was 2.934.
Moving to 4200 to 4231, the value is 2.682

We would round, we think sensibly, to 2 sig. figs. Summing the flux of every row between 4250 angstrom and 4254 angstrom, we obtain 9.5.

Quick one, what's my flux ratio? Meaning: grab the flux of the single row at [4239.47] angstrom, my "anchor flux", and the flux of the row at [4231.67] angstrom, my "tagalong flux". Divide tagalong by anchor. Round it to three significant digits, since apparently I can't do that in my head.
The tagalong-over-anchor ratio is 1.31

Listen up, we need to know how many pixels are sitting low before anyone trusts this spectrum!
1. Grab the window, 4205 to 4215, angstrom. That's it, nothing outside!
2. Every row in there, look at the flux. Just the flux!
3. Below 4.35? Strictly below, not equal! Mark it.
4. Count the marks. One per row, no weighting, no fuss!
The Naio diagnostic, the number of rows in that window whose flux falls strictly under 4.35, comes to 2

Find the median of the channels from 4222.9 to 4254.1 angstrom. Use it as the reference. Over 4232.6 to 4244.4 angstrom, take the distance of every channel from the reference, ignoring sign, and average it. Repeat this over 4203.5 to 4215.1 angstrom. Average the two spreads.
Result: 0.7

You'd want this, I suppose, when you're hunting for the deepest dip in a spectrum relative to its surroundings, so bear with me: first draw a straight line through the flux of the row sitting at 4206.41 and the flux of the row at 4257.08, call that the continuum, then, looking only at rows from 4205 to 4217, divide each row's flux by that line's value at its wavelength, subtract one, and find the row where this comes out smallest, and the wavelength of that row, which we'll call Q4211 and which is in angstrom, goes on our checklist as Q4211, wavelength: 4210.29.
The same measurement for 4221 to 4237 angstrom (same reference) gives 4225.83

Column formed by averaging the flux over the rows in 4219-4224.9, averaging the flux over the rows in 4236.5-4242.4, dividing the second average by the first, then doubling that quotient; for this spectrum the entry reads 1.99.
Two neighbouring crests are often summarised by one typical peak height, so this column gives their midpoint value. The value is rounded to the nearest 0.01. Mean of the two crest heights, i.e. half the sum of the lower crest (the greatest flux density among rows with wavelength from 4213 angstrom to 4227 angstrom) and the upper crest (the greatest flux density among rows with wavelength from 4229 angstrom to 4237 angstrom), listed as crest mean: 5.25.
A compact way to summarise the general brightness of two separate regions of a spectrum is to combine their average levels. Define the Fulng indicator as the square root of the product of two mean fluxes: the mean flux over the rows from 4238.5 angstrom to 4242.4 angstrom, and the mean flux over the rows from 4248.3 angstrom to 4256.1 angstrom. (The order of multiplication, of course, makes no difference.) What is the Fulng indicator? 4.63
